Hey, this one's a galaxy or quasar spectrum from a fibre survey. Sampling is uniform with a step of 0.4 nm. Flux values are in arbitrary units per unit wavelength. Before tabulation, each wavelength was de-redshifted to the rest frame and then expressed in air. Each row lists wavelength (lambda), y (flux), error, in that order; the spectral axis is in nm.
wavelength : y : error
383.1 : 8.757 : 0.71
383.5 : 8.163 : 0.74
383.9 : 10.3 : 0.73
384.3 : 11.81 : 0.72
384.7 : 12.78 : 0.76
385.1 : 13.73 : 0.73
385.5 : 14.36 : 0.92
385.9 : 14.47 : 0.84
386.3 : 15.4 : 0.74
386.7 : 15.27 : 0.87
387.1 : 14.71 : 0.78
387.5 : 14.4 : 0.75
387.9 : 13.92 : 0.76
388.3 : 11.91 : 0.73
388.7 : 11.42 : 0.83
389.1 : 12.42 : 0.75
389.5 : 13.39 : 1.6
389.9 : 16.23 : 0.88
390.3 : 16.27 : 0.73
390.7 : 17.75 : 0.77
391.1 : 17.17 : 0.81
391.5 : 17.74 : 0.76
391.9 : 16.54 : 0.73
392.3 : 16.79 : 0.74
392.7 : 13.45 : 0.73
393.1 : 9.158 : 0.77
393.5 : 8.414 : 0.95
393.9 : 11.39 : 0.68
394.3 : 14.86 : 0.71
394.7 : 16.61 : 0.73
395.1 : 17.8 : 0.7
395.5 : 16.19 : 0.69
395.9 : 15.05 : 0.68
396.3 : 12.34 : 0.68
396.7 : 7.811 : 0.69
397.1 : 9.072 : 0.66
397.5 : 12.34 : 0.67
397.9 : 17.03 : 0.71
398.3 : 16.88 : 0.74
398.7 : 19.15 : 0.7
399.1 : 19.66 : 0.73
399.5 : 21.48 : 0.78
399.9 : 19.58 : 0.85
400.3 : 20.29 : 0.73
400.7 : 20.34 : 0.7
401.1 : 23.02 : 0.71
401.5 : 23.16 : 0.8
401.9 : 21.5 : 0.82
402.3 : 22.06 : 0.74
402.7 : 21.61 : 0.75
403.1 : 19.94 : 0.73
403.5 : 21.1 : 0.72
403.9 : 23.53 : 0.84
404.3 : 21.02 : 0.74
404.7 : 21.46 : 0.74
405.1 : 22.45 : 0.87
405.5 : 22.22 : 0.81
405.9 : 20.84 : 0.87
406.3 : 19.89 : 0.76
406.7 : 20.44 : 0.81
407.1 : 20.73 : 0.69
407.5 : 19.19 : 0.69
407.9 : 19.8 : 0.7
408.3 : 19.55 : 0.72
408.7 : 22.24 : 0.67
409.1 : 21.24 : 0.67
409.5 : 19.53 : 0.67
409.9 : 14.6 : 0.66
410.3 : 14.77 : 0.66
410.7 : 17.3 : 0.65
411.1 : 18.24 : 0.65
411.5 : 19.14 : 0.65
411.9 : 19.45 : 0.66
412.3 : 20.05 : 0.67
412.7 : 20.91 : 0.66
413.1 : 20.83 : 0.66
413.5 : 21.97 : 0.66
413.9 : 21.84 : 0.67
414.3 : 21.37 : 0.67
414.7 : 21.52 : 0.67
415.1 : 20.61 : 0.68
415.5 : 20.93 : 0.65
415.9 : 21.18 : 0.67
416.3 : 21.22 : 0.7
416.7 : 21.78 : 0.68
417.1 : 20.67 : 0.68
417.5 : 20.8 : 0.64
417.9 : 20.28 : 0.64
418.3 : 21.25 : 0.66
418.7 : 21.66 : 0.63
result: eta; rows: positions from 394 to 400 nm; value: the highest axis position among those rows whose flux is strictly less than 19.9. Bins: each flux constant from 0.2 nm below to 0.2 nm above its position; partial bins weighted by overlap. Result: 399.9 nm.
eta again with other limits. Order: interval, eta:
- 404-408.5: 408.3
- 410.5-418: 411.9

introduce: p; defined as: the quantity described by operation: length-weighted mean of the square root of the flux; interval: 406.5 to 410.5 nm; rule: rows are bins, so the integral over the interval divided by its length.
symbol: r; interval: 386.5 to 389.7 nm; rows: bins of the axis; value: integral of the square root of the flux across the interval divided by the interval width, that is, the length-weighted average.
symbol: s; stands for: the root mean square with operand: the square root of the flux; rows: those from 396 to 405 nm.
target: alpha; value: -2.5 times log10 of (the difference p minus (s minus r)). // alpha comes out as -1.42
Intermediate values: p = 4.4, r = 3.66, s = 4.3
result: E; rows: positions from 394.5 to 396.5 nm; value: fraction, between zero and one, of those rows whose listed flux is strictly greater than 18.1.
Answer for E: 0.0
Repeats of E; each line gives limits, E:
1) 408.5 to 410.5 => 0.6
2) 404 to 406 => 1.0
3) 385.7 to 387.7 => 0.0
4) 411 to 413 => 1.0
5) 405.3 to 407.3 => 1.0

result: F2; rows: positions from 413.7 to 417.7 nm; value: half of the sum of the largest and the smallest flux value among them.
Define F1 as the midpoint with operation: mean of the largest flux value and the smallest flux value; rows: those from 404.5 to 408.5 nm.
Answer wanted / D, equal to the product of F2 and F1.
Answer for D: 442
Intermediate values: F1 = 20.8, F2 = 21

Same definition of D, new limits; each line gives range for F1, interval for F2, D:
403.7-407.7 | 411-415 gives 429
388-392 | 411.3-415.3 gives 300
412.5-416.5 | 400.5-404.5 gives 463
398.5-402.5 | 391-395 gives 277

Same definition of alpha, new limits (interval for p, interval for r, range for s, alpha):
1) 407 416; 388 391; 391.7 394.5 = -1.66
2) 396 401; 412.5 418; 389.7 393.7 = -1.69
